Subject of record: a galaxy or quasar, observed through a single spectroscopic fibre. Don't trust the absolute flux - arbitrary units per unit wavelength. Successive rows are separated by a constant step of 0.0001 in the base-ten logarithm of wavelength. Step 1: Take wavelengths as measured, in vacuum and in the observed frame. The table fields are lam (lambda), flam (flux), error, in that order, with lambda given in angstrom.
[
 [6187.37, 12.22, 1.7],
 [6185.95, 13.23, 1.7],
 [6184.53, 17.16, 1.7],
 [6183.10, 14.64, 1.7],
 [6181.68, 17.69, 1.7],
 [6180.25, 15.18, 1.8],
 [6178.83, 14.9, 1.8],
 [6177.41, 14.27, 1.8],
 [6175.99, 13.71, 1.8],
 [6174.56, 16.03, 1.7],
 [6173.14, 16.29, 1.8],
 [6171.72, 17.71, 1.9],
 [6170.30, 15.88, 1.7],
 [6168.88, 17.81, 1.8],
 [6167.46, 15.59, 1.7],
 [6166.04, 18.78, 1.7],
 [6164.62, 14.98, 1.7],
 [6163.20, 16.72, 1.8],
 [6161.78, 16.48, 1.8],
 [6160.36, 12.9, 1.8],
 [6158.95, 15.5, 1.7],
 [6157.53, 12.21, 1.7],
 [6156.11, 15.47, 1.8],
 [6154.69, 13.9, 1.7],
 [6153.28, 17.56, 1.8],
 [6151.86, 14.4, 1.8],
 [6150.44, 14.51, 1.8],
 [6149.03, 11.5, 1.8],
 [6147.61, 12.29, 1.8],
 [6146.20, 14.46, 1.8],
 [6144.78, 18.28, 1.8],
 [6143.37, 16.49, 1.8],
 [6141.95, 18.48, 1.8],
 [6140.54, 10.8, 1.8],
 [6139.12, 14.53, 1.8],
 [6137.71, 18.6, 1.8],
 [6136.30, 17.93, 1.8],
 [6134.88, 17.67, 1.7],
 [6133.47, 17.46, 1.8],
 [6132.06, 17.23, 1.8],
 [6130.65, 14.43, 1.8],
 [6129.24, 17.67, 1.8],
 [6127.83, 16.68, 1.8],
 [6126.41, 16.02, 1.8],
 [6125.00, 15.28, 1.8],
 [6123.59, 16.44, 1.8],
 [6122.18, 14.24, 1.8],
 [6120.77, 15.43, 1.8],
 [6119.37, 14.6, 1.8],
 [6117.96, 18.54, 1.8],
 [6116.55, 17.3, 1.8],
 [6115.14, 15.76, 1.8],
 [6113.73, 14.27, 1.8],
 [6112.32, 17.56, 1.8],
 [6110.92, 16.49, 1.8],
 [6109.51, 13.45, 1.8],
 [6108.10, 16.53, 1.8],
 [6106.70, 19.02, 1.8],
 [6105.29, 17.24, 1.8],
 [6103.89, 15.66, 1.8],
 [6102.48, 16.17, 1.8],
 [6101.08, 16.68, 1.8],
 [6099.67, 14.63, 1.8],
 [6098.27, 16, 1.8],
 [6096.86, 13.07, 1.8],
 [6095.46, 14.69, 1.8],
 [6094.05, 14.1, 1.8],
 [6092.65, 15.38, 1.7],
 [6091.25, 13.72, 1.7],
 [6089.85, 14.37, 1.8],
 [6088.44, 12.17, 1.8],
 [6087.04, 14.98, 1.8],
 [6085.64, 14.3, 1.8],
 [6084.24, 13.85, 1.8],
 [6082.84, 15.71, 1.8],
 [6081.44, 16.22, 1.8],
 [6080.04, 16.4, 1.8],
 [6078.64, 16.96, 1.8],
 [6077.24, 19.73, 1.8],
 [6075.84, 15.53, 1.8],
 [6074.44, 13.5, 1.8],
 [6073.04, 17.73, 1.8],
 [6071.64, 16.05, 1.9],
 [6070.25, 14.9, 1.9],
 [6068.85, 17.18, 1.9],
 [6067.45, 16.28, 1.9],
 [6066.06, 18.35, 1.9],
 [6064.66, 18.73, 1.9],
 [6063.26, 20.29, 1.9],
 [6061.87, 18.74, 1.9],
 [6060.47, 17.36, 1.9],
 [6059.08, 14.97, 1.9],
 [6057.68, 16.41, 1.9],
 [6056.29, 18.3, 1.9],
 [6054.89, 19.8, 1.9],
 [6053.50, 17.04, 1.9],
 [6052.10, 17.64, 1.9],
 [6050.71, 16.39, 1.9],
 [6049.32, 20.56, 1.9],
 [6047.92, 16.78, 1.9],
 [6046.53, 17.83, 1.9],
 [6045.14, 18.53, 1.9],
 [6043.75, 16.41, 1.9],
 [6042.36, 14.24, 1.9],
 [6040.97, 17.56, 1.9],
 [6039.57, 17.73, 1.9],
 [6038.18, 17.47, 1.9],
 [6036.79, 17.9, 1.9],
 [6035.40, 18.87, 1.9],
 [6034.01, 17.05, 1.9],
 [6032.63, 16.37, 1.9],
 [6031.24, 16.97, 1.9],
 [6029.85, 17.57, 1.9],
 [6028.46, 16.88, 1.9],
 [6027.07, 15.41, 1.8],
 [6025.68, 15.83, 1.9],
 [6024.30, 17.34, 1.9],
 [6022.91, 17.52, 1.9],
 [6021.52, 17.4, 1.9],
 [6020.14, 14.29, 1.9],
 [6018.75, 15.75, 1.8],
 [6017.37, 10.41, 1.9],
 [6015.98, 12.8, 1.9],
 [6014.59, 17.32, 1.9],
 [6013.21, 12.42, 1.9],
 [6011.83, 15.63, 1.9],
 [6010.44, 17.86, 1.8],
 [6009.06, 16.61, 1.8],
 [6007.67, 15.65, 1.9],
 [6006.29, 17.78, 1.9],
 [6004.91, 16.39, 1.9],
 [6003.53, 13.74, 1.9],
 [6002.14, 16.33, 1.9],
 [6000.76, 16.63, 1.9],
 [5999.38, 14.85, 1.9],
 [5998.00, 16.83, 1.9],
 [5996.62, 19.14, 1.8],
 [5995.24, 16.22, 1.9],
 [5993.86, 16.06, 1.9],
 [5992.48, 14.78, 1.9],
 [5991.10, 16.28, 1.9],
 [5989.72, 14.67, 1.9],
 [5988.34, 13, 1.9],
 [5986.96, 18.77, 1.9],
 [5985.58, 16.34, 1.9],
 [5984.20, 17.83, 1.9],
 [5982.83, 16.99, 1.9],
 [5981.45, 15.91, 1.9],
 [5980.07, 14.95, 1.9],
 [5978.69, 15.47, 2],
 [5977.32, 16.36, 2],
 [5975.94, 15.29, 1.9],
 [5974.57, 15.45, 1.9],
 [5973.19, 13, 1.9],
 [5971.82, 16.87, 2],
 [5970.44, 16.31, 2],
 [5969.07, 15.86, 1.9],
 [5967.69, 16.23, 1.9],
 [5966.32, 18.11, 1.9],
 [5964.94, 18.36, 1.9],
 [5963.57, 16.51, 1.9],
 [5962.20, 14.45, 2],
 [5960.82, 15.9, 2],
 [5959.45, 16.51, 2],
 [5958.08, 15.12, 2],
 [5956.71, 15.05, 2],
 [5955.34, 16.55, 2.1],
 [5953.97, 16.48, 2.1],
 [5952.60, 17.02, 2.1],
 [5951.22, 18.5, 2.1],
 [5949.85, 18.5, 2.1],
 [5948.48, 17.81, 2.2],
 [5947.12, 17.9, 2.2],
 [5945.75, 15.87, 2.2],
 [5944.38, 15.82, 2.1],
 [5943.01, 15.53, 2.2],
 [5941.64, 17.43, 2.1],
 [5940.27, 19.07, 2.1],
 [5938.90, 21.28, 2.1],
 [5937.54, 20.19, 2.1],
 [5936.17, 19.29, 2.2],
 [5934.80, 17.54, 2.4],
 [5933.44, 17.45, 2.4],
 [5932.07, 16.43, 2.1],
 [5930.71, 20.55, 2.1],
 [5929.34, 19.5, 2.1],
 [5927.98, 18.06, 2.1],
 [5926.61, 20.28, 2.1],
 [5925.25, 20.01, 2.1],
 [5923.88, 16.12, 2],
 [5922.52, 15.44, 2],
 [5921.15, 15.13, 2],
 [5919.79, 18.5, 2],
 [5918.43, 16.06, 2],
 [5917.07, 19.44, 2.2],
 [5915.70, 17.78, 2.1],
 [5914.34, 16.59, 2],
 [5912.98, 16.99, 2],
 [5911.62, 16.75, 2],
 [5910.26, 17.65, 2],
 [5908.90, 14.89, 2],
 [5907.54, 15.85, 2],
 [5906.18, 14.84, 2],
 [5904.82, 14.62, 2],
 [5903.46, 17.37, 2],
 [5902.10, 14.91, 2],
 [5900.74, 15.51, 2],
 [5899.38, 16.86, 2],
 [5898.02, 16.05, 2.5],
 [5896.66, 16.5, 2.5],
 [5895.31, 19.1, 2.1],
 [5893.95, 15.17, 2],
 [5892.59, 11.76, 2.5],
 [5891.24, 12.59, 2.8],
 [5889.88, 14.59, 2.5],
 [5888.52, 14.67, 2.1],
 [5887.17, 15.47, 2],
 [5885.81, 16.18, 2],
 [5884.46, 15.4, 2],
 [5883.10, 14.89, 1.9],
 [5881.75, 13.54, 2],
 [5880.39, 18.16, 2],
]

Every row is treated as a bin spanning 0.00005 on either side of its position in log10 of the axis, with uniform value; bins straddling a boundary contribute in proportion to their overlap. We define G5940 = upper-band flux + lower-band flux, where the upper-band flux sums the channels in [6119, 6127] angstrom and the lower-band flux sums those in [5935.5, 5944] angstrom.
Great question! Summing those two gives 205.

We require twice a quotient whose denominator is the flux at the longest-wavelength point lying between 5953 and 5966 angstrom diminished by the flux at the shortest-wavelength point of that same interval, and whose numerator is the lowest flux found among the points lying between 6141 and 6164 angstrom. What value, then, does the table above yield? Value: 12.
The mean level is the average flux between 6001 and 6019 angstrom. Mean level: 15.3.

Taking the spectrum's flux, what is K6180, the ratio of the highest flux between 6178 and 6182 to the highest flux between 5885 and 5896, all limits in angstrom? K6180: 0.93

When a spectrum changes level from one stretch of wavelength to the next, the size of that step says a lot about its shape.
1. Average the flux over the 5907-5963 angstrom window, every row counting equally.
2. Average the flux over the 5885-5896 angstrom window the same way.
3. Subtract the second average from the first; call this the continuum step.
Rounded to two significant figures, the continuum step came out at 2.4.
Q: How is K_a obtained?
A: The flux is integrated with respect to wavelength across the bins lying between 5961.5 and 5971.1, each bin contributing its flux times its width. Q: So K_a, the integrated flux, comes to 159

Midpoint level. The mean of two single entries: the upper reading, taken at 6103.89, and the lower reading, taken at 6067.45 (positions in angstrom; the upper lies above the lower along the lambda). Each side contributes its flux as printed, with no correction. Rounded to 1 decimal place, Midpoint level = 16.0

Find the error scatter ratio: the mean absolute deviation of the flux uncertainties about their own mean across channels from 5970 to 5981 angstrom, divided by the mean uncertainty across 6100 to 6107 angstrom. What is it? 0.028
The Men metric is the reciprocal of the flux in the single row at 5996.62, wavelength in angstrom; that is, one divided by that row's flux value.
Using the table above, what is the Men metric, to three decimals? 0.052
